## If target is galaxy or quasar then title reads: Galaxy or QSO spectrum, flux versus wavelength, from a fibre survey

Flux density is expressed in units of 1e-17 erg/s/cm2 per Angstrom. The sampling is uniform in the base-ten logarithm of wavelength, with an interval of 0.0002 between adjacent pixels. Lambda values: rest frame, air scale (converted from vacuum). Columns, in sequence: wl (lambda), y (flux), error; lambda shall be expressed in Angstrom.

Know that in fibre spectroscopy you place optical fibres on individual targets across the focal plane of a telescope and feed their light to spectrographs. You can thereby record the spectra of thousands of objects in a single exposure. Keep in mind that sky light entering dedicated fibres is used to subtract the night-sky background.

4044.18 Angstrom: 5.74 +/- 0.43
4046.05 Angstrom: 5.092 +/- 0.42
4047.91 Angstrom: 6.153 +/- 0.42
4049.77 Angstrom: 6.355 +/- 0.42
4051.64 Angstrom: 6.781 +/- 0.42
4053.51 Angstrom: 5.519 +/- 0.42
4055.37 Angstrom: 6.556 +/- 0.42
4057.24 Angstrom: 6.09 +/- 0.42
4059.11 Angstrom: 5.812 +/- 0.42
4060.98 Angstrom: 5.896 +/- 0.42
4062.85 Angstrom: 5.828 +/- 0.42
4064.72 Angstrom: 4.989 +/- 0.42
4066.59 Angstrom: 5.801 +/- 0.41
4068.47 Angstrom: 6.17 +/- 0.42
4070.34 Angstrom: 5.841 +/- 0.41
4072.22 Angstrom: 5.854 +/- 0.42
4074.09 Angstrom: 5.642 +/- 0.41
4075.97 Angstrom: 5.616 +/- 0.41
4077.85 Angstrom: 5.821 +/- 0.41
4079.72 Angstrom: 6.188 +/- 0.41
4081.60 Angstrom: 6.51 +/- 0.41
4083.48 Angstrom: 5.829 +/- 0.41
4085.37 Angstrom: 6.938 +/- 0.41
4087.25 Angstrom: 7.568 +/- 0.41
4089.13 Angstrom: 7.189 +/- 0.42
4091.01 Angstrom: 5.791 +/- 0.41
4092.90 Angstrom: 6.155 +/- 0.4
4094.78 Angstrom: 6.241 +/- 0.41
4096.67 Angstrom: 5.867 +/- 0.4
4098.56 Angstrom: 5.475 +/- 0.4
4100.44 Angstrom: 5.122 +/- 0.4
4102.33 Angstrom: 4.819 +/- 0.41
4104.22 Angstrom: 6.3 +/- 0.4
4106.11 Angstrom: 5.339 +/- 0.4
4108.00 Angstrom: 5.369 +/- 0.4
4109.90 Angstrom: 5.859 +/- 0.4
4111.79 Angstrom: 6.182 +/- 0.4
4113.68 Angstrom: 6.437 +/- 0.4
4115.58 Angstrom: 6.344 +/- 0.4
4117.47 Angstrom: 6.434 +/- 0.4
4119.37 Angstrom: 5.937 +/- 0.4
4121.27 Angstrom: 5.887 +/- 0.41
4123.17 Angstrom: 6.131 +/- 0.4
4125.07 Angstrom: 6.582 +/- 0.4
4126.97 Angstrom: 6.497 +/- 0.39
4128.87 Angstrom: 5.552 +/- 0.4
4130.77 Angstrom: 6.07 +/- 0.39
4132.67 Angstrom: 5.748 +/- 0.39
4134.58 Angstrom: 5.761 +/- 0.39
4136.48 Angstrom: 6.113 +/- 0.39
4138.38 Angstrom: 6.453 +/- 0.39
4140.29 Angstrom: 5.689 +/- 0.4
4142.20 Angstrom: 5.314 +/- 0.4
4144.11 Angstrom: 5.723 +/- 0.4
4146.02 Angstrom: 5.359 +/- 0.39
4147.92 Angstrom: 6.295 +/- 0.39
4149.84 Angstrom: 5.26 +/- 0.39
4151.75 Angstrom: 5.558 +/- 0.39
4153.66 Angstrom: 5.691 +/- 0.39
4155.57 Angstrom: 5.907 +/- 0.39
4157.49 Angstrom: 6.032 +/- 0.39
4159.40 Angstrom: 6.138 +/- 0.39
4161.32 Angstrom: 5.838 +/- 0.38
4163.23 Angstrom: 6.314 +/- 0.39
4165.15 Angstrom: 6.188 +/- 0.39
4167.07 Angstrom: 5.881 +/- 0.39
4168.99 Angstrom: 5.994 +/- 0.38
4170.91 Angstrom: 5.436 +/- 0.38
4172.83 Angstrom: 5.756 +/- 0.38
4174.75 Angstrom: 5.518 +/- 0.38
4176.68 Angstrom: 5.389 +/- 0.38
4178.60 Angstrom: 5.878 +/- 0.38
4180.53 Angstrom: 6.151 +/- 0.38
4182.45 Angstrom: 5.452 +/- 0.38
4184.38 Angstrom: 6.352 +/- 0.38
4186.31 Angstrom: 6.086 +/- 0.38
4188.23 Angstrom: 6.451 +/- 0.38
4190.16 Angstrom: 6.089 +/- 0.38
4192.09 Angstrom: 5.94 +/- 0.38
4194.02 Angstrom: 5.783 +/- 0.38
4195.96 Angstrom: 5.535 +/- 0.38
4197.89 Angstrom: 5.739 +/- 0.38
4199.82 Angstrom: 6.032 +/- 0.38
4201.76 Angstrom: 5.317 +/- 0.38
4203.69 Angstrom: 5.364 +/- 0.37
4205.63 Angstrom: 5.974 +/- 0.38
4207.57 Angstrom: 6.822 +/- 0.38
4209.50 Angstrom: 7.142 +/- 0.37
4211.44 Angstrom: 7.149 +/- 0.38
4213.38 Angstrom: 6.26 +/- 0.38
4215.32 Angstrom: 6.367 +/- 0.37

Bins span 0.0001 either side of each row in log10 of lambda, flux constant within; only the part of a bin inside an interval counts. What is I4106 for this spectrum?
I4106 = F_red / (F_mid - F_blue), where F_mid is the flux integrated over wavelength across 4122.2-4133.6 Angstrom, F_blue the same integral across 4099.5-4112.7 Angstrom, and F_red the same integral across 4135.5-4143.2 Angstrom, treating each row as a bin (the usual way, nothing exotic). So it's -11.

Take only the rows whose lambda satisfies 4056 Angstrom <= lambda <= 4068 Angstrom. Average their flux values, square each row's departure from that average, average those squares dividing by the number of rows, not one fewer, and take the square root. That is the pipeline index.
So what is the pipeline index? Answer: 0.35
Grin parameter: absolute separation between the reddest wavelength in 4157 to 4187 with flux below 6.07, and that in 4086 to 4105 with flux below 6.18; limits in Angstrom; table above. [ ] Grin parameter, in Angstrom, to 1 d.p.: 80.1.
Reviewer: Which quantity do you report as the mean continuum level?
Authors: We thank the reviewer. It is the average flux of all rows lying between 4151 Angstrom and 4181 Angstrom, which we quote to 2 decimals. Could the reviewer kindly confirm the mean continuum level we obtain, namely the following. 5.85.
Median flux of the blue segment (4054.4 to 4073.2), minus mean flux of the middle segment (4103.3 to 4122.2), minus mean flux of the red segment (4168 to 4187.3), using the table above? -5.96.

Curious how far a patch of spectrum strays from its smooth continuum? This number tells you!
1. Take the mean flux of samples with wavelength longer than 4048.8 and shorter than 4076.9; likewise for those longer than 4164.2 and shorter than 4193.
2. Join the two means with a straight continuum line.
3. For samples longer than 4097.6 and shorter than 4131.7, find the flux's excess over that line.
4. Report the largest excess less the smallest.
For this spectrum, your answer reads 1.8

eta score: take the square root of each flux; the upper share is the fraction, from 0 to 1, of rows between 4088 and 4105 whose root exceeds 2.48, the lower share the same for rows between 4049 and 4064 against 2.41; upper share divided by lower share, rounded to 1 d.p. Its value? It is 0.5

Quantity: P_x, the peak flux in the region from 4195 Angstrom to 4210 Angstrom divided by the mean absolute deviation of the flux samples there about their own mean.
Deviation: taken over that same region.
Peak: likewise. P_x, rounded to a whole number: 14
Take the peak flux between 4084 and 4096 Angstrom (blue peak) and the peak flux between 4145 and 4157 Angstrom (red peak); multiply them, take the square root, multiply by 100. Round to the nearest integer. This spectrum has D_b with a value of 690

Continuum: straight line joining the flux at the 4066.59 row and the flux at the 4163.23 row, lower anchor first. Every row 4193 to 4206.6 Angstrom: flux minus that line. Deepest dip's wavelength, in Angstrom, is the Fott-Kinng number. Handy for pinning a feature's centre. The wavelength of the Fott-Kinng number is 4201.76 Angstrom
